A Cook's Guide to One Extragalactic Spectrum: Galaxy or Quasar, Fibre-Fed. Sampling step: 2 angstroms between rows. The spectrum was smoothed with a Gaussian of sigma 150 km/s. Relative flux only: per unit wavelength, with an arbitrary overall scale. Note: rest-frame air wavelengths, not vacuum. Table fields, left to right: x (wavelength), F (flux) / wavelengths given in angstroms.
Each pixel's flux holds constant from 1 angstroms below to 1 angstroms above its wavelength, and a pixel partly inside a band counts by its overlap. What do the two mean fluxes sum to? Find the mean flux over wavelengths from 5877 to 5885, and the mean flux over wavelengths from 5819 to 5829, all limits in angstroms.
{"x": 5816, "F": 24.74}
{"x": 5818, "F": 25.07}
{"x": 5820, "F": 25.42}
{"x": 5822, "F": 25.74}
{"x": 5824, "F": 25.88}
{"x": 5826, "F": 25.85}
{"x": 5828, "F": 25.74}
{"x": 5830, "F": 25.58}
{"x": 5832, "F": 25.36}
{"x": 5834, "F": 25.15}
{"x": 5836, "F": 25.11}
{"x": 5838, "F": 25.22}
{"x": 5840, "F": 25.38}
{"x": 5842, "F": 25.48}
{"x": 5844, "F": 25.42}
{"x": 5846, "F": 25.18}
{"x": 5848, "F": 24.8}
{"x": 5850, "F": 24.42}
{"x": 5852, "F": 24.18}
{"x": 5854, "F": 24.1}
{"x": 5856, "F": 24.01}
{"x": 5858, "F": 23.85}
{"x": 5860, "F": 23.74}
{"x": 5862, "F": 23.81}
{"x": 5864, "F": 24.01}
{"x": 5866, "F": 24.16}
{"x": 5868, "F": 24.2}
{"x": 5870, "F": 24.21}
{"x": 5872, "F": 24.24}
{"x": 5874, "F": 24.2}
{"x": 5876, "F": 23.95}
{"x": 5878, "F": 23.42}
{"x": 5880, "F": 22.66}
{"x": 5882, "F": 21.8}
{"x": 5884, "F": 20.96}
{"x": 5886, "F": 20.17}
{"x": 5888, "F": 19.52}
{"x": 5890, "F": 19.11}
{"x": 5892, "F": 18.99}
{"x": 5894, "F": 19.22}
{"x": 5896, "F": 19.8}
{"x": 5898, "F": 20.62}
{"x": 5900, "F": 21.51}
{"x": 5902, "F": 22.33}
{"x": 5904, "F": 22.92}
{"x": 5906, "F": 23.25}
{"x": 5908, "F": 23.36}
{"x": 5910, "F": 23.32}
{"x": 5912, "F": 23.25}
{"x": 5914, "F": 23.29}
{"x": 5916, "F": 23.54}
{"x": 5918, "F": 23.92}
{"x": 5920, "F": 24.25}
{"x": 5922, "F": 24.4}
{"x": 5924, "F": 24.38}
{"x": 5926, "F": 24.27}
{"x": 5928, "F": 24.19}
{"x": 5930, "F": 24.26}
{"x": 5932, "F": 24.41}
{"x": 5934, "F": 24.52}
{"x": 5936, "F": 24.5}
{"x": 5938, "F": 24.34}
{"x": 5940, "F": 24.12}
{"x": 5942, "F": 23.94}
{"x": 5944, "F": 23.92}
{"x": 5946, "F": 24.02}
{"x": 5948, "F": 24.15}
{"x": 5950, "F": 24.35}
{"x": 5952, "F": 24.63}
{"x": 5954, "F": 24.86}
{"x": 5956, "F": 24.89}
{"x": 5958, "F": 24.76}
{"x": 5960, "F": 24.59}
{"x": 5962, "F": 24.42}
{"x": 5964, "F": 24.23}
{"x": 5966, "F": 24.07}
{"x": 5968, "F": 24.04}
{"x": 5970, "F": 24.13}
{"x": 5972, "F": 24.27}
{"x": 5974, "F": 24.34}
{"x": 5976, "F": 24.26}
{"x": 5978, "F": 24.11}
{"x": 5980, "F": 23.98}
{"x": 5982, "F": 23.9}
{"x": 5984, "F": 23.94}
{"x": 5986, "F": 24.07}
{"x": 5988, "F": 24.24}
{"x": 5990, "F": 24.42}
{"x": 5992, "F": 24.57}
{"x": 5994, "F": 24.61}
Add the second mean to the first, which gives 47.9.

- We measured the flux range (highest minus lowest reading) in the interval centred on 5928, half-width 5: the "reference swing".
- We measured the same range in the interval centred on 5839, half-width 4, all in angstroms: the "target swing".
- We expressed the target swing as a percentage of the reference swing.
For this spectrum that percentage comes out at 168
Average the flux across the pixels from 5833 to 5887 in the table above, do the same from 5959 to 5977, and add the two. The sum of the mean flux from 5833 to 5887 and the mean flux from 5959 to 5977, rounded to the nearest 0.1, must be 48.3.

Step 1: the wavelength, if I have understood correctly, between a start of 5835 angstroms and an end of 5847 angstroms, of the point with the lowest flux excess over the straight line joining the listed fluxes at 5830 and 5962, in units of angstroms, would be 5836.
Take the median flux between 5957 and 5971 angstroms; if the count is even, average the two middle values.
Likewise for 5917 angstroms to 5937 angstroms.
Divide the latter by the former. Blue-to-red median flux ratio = 1.00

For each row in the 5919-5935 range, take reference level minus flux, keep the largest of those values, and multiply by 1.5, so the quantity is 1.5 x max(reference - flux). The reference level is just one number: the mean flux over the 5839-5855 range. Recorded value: 1.0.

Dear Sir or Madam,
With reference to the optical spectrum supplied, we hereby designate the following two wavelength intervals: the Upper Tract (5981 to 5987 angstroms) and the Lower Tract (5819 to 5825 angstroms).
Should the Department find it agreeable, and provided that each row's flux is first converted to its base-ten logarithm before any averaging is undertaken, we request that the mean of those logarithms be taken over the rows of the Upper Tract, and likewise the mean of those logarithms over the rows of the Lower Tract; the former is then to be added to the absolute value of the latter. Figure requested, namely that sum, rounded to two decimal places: 2.79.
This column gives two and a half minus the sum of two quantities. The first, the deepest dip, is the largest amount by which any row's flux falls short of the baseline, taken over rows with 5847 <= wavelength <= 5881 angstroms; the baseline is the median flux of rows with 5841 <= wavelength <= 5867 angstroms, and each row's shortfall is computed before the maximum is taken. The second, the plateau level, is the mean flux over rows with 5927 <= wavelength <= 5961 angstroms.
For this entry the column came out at -23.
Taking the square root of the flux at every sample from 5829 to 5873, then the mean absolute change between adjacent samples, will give 0.0148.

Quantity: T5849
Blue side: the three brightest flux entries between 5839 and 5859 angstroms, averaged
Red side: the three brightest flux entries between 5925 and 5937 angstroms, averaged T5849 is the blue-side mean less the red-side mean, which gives 0.95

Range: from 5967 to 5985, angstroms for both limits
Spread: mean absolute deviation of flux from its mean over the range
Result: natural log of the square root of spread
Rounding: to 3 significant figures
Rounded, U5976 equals -1.03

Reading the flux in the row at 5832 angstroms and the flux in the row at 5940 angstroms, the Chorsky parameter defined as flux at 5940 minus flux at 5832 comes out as -1.2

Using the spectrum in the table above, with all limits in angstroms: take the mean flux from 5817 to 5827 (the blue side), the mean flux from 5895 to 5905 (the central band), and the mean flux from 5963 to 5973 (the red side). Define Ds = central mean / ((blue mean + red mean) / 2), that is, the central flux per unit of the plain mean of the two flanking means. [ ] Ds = 0.86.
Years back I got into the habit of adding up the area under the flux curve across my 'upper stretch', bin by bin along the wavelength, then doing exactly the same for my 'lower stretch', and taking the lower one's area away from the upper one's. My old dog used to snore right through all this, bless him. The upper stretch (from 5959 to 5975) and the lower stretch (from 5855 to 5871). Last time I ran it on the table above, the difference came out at 4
